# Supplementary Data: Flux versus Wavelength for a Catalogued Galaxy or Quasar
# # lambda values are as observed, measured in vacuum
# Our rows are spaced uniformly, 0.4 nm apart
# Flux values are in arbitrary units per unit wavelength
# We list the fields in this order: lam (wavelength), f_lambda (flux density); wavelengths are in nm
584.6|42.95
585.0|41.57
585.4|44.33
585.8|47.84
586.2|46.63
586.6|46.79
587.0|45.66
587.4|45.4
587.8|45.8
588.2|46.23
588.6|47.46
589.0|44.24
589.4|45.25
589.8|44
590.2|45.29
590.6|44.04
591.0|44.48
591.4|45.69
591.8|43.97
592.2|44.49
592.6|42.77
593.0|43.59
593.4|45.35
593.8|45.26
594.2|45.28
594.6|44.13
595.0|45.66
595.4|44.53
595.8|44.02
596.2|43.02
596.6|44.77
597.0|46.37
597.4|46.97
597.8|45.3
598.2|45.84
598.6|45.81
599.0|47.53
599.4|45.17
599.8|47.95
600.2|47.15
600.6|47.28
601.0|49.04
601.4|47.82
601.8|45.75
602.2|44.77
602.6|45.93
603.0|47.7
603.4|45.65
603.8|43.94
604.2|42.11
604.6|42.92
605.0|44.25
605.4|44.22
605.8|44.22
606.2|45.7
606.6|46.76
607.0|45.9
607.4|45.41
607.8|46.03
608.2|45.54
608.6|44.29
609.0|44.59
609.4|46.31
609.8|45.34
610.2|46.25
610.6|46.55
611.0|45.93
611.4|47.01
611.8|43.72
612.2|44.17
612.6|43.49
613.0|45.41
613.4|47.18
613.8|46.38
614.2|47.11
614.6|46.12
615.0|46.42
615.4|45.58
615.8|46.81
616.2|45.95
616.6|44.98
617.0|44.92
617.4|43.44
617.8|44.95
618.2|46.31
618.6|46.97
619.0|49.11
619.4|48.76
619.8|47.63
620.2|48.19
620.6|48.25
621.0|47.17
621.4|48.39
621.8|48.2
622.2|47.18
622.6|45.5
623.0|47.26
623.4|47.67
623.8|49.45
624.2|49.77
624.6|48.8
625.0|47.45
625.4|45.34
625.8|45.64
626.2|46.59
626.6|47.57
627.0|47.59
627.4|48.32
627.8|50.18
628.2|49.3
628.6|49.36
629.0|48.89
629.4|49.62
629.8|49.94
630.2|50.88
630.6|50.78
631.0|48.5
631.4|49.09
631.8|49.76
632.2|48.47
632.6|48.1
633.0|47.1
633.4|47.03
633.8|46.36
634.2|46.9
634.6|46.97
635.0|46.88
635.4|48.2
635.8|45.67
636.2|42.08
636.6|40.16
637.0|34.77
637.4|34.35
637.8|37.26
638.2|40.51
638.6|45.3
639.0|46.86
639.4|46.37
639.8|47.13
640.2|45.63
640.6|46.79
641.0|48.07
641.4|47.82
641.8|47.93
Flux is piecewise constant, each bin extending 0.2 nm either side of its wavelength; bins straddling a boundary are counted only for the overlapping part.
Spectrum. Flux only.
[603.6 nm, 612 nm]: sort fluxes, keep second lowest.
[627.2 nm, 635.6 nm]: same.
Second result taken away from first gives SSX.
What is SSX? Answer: -4.0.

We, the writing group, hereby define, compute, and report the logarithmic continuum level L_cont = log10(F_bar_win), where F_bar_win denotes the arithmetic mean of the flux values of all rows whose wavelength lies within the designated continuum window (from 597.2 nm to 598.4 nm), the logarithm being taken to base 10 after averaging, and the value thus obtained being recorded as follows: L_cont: 1.66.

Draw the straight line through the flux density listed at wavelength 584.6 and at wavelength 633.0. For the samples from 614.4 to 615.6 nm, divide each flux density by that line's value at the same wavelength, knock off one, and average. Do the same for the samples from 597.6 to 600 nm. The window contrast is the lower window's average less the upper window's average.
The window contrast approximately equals 0.037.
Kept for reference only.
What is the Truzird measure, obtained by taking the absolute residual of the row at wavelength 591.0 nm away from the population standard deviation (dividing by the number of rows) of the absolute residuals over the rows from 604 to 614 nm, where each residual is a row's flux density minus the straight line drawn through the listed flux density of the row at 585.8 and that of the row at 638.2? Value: -1.7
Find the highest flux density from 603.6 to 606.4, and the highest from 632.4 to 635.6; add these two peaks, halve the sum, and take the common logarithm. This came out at 1.672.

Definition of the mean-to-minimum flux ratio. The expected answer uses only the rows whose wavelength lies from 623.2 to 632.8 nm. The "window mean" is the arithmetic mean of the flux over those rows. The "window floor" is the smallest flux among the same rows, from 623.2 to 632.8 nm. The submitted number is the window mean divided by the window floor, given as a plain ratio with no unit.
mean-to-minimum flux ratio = 1.07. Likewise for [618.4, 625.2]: 1.05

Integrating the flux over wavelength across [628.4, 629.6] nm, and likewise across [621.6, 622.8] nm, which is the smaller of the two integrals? 56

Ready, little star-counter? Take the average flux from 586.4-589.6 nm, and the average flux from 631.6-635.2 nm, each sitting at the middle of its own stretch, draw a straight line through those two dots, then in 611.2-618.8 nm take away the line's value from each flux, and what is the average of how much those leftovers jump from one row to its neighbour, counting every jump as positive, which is 1.11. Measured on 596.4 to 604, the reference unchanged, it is 1.39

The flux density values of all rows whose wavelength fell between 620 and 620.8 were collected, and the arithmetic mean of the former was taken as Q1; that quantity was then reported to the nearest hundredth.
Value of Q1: 48.22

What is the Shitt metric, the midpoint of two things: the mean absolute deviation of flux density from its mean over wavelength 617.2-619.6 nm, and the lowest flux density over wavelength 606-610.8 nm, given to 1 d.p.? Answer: 23.0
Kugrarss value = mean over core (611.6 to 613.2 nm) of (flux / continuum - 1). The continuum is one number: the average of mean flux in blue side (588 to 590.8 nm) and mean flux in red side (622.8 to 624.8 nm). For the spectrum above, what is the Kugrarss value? -0.058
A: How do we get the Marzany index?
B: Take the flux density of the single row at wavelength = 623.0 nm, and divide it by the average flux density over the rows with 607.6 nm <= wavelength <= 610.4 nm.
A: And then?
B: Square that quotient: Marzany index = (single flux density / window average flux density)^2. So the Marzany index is 1.08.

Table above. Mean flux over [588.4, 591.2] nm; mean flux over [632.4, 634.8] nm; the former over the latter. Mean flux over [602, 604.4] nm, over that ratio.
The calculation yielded 47.1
